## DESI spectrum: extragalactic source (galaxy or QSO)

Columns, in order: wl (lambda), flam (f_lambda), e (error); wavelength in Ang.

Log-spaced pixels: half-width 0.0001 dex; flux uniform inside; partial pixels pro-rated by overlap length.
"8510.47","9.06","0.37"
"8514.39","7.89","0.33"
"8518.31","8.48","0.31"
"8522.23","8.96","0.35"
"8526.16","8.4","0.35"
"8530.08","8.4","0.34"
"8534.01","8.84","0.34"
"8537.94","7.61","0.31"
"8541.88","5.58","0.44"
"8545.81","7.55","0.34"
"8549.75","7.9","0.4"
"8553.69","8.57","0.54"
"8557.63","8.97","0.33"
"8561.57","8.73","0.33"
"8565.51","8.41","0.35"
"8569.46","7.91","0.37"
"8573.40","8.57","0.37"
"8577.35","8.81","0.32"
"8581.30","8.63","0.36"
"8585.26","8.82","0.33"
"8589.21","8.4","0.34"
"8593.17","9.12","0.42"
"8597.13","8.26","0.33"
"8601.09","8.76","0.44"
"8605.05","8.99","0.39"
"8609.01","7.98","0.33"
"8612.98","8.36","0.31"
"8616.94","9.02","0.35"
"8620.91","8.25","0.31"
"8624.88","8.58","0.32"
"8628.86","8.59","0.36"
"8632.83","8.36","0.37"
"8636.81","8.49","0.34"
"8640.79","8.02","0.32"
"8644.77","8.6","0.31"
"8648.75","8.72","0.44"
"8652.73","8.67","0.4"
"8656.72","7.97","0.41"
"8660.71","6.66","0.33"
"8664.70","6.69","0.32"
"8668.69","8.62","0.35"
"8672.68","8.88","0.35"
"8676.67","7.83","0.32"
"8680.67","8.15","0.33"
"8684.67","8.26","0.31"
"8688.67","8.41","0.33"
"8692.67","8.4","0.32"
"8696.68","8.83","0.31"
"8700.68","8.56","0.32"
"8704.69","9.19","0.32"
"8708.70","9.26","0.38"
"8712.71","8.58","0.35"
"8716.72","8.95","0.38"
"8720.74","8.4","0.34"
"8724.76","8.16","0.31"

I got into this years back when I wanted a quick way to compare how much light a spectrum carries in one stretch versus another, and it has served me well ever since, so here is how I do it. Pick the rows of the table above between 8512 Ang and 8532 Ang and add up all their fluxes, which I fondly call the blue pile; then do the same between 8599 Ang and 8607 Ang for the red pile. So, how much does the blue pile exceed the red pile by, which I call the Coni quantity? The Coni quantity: 24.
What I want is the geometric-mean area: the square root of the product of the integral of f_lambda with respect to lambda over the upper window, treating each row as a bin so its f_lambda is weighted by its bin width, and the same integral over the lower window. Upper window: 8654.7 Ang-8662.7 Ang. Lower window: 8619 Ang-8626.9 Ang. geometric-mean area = 62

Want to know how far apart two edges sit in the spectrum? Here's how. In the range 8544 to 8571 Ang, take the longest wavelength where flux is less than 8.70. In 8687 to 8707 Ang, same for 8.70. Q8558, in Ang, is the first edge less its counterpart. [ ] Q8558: -131.2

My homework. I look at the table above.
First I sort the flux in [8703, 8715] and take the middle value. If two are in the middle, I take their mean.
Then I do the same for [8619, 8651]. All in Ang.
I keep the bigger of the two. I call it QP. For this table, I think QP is 9.19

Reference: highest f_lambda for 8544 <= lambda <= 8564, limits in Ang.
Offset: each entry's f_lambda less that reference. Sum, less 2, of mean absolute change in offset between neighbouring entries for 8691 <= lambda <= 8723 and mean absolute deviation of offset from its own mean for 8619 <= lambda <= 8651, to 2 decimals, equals -1.39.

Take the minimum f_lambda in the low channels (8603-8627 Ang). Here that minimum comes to 7.98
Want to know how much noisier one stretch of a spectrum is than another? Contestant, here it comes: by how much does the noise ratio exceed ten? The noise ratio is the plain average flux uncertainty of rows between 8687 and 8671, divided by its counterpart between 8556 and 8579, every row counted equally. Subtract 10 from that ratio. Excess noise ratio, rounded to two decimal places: -9.05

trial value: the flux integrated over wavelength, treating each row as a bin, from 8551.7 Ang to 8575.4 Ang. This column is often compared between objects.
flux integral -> 202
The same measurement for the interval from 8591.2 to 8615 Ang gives 204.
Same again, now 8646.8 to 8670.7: 189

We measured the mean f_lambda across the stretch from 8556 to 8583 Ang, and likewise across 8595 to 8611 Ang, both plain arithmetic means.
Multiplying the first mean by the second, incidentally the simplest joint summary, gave 72.9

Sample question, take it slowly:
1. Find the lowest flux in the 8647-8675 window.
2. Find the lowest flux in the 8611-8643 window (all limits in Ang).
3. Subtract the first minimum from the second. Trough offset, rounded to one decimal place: 1.4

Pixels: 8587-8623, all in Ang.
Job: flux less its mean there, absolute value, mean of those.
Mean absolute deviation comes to 0.4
